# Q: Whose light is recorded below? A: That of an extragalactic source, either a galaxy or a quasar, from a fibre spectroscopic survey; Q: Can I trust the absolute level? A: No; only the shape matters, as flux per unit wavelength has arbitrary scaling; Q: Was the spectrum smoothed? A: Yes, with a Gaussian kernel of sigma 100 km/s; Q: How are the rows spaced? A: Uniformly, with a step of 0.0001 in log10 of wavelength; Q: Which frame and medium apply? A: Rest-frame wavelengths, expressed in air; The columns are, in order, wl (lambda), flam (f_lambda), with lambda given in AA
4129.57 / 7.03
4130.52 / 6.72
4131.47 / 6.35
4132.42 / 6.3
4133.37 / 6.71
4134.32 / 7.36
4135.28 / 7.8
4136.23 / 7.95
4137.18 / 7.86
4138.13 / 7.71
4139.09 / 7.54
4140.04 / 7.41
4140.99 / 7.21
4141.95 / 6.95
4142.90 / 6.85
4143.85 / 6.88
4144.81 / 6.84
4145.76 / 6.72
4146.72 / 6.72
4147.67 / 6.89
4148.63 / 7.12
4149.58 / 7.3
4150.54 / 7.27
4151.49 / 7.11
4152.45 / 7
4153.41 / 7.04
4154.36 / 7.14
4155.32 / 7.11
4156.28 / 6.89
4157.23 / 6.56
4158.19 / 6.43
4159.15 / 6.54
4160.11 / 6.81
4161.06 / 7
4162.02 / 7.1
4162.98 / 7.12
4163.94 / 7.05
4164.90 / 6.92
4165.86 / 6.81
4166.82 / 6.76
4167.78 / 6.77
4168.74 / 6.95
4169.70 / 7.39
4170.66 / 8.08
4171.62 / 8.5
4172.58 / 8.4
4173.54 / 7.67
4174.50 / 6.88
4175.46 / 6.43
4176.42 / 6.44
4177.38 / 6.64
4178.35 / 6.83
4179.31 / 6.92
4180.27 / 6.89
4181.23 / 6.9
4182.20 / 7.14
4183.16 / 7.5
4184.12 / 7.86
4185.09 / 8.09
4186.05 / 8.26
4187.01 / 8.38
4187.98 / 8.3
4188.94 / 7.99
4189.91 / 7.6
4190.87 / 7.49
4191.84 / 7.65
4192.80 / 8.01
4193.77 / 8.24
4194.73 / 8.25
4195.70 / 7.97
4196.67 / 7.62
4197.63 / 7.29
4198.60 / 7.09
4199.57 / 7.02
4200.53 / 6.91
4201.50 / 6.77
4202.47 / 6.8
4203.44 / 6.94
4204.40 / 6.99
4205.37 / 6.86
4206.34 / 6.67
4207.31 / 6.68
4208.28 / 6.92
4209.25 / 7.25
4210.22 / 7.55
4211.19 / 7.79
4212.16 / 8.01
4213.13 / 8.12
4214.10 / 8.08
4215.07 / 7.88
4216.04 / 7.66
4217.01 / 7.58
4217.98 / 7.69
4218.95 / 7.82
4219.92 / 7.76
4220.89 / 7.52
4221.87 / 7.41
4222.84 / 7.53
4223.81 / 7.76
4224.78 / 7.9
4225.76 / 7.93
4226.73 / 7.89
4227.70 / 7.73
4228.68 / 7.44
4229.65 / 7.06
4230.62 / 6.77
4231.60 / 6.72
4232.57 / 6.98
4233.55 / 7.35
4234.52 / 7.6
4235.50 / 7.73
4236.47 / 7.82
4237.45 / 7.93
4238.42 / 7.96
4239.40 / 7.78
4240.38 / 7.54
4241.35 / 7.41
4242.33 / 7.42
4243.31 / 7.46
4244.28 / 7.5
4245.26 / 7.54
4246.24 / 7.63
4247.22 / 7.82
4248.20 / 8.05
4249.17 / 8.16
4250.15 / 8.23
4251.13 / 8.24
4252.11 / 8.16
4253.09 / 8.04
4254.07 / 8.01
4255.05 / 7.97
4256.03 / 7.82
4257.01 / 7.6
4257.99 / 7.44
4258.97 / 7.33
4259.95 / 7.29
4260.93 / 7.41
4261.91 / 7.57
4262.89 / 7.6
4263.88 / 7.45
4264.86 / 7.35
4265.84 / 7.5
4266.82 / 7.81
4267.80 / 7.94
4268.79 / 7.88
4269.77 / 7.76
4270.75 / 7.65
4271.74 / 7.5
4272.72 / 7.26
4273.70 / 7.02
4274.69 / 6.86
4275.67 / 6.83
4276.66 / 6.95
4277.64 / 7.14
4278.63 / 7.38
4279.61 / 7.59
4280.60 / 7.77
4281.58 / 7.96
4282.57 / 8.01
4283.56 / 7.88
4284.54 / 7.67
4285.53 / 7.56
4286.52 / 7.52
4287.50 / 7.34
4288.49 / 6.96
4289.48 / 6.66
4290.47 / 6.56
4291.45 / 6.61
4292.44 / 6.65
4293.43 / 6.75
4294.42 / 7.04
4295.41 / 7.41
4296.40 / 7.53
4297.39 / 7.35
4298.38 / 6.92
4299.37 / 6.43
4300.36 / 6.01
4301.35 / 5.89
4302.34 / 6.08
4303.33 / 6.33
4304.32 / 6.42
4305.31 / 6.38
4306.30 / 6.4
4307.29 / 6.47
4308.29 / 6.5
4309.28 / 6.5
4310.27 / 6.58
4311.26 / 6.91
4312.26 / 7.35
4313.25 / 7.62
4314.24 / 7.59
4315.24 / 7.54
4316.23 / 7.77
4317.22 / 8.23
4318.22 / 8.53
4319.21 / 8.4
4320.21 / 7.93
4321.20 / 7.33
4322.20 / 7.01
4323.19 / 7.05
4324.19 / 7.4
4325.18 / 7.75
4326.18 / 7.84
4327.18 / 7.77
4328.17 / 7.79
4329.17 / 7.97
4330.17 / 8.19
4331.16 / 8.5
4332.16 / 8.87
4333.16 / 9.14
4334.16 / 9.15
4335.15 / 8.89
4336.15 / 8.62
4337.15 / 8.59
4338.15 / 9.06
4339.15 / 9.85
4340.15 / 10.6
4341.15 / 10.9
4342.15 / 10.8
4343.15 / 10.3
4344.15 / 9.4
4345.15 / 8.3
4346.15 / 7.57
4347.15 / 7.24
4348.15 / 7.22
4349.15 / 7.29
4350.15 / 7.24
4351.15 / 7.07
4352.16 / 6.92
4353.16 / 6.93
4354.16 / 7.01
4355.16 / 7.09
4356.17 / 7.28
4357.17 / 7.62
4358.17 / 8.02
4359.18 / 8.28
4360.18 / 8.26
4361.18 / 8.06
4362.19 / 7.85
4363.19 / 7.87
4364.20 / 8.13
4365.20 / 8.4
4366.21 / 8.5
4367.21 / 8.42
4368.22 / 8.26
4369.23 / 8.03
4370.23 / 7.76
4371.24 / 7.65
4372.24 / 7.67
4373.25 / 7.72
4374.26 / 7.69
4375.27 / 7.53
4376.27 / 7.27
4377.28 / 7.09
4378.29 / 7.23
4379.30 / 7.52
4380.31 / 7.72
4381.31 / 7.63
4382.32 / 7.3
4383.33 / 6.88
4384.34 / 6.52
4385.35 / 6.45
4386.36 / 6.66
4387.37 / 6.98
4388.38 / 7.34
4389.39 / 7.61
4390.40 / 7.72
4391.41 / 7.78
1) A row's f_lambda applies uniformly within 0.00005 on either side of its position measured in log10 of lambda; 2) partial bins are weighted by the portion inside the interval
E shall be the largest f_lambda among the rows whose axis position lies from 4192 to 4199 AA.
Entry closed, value 8.25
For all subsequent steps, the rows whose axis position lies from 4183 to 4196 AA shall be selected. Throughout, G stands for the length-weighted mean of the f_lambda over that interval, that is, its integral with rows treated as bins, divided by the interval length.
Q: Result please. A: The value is 8.0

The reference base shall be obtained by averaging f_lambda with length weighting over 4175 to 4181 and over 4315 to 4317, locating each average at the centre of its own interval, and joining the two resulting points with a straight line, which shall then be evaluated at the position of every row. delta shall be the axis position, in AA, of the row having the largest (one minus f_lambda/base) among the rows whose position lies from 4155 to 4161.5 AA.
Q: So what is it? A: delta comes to 4158.19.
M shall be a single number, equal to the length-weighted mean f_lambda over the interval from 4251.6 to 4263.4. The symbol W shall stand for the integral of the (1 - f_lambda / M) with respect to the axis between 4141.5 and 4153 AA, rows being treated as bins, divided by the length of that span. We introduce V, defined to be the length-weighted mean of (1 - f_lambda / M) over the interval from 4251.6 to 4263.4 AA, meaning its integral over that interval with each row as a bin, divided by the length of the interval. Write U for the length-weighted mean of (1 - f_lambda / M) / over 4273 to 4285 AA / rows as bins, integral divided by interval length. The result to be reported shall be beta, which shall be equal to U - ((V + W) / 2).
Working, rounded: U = 0.03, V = 0.00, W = 0.093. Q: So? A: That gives -0.012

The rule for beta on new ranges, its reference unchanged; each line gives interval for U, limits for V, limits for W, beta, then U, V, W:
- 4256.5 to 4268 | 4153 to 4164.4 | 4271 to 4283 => -0.050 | 0.02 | 0.10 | 0.042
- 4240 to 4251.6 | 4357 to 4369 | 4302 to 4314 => -0.045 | -0.01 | -0.06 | 0.134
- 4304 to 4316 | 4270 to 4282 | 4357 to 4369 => 0.112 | 0.10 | 0.05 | -0.061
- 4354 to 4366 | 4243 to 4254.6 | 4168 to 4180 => -0.037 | -0.02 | -0.03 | 0.057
